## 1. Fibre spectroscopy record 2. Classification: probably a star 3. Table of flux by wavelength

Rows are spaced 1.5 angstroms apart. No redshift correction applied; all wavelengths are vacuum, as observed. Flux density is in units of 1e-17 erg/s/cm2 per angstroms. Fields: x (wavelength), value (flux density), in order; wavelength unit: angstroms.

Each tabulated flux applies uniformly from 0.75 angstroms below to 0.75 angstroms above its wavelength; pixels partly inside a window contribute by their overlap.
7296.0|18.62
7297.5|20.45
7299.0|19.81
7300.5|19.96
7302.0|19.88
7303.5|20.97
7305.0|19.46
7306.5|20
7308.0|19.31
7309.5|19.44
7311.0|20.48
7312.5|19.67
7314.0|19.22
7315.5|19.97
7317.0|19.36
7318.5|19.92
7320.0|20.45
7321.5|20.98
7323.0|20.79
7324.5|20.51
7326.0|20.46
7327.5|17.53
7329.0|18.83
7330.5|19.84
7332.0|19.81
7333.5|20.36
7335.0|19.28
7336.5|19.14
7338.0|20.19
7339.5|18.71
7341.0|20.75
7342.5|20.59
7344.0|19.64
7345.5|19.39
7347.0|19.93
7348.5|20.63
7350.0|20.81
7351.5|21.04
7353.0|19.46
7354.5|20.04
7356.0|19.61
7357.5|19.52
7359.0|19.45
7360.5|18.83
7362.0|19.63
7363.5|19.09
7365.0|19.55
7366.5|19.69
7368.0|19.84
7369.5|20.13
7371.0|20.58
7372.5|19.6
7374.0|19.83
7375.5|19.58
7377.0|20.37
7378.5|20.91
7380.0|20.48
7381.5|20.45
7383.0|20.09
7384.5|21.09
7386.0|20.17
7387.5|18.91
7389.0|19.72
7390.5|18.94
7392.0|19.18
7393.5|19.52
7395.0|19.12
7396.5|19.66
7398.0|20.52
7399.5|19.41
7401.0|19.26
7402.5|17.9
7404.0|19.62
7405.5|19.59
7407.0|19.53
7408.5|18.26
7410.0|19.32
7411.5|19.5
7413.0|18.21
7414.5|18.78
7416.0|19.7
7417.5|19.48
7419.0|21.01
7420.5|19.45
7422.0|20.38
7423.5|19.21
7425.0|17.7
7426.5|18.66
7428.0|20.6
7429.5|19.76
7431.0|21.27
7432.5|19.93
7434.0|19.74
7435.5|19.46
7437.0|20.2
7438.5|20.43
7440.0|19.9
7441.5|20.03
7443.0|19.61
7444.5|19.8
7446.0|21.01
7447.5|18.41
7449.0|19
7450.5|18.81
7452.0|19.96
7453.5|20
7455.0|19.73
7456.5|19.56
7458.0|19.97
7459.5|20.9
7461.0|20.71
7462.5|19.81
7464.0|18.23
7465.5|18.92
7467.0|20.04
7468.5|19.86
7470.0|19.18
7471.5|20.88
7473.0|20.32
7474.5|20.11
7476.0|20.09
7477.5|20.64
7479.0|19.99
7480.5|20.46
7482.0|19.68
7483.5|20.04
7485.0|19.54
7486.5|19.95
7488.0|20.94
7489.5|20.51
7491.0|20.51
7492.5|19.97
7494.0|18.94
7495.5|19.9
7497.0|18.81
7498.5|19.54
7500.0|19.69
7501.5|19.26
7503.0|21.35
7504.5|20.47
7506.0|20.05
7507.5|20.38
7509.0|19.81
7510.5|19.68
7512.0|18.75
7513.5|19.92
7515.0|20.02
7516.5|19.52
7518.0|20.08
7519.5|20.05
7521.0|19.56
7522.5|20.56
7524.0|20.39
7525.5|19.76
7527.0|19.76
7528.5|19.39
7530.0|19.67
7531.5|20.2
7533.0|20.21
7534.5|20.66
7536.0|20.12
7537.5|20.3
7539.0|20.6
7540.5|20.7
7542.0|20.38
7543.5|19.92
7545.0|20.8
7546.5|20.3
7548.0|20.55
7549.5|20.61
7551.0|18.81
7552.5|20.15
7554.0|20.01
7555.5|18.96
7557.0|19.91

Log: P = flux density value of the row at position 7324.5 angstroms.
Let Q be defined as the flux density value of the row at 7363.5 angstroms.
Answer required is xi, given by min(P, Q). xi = 19.1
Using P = 20.51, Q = 19.09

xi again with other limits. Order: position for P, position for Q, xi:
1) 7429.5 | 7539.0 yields 19.8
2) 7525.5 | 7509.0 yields 19.8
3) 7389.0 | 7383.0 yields 19.7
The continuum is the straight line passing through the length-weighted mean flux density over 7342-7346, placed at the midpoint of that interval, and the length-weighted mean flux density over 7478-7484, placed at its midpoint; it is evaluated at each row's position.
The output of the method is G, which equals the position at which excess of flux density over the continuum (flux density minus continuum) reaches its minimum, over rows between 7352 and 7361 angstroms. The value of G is 7360.5 angstroms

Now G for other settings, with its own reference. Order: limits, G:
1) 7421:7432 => 7425.0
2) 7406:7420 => 7413.0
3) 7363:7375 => 7363.5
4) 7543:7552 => 7551.0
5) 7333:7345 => 7339.5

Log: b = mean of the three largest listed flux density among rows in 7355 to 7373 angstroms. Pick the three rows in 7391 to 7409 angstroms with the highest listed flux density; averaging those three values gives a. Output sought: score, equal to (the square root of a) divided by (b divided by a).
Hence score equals 4.41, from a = 19.93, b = 20.18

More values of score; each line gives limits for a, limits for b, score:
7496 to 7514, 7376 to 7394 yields 4.53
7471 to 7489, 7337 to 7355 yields 4.55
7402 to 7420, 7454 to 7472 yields 4.33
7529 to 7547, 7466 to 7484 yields 4.57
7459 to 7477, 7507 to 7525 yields 4.65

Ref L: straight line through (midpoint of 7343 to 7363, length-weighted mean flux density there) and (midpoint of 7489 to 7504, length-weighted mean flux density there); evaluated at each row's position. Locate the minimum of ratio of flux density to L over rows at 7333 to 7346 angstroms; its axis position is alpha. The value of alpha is 7339.5 angstroms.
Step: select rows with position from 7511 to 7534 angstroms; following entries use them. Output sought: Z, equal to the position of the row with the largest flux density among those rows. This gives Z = 7522.5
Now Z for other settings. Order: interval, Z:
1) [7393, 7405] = 7398.0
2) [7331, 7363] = 7351.5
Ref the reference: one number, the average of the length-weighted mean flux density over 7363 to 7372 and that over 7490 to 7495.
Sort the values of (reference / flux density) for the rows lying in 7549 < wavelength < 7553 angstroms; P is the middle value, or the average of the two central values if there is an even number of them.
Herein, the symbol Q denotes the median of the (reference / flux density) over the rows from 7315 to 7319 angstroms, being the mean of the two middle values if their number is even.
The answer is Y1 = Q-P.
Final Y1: 0.01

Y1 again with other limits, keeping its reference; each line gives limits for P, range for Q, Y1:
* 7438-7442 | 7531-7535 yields -0.01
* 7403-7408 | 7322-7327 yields -0.05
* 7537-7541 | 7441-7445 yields 0.04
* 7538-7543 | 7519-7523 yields 0.03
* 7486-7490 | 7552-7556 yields 0.02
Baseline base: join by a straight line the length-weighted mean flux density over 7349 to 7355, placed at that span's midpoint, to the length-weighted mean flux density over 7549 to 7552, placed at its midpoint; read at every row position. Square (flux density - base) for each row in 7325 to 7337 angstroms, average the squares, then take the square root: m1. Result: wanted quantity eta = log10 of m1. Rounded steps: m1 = 1.36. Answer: 0.13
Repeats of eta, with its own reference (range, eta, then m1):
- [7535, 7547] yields -0.13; 0.74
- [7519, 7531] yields -0.40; 0.40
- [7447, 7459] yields -0.09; 0.82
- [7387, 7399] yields -0.03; 0.93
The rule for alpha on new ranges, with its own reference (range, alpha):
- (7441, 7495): 7464.0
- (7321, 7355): 7327.5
